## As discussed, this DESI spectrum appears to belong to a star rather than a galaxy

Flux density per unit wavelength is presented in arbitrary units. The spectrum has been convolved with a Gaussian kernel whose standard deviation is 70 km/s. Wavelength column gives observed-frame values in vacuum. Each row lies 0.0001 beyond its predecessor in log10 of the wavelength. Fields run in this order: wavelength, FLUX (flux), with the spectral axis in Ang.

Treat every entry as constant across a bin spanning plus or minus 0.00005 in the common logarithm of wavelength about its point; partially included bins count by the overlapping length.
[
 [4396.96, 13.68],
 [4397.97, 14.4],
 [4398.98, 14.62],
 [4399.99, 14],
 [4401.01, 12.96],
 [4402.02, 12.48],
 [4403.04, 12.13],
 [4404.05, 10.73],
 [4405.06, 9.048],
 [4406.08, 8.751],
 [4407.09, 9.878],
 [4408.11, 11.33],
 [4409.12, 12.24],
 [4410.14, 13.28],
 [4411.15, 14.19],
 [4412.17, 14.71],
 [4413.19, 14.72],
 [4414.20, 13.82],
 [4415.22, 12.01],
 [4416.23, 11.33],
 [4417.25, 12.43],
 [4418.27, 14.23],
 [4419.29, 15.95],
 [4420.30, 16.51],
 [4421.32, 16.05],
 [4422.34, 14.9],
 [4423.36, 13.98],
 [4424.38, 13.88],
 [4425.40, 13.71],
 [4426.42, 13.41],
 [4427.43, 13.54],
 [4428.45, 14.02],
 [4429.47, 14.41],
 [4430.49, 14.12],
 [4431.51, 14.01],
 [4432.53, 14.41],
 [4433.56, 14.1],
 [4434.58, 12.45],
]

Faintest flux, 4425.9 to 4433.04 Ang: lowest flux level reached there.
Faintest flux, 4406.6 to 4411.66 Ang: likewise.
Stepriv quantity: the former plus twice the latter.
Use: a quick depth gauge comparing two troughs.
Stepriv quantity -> 33.2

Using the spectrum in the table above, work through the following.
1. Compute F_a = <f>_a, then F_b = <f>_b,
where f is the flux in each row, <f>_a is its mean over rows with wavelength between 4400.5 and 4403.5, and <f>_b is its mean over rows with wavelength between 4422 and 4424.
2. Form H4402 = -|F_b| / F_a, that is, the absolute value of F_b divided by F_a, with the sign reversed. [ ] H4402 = -1.15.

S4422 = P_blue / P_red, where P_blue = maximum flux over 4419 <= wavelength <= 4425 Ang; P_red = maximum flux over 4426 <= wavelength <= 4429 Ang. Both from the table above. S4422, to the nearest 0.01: 1.18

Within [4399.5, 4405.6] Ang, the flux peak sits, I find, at 4399.99 Ang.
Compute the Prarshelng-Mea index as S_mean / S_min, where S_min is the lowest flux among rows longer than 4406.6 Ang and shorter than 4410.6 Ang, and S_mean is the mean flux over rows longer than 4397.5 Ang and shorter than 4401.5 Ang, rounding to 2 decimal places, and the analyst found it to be 1.42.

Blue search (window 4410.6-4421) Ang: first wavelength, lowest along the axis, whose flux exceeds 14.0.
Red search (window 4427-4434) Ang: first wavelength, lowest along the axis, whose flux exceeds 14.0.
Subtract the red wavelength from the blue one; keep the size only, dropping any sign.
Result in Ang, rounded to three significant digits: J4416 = 17.3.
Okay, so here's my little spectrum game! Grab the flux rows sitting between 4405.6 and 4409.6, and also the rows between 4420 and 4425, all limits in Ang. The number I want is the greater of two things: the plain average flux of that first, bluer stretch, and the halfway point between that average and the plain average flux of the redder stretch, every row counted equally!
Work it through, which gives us 12.8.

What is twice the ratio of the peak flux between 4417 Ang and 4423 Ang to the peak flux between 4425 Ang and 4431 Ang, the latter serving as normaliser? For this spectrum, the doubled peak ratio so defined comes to 2.29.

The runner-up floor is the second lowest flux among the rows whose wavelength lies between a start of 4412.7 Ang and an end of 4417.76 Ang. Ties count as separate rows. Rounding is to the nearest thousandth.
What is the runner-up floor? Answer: 12.010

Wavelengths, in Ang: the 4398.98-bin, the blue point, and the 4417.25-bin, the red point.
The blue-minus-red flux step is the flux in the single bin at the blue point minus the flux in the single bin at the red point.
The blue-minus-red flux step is 2.2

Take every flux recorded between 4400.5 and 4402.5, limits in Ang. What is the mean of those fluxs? 12.72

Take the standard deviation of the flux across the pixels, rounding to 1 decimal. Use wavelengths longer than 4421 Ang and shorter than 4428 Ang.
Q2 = 0.9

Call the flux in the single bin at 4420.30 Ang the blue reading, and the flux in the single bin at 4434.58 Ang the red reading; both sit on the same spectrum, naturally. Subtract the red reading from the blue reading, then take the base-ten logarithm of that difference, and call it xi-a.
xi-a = 0.6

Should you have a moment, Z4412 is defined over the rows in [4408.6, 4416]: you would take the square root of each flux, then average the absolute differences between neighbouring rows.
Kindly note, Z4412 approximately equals 0.118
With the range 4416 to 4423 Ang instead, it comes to 0.150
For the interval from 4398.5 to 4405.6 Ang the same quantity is 0.136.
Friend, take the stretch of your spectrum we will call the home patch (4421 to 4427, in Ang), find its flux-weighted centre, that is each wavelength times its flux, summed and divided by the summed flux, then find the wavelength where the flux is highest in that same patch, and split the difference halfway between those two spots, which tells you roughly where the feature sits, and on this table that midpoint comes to 4422.5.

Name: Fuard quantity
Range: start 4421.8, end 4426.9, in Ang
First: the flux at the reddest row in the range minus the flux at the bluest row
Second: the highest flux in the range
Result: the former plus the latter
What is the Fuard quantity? 13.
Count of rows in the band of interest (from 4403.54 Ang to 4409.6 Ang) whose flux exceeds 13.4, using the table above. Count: 0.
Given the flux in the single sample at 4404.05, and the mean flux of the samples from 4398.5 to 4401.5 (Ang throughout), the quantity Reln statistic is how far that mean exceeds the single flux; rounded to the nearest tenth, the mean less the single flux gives 3.1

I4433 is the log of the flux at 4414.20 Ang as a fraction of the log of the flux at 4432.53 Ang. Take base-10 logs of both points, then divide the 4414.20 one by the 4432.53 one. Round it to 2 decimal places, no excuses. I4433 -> 0.98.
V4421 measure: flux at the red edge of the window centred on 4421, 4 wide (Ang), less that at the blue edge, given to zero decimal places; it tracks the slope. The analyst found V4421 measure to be -1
